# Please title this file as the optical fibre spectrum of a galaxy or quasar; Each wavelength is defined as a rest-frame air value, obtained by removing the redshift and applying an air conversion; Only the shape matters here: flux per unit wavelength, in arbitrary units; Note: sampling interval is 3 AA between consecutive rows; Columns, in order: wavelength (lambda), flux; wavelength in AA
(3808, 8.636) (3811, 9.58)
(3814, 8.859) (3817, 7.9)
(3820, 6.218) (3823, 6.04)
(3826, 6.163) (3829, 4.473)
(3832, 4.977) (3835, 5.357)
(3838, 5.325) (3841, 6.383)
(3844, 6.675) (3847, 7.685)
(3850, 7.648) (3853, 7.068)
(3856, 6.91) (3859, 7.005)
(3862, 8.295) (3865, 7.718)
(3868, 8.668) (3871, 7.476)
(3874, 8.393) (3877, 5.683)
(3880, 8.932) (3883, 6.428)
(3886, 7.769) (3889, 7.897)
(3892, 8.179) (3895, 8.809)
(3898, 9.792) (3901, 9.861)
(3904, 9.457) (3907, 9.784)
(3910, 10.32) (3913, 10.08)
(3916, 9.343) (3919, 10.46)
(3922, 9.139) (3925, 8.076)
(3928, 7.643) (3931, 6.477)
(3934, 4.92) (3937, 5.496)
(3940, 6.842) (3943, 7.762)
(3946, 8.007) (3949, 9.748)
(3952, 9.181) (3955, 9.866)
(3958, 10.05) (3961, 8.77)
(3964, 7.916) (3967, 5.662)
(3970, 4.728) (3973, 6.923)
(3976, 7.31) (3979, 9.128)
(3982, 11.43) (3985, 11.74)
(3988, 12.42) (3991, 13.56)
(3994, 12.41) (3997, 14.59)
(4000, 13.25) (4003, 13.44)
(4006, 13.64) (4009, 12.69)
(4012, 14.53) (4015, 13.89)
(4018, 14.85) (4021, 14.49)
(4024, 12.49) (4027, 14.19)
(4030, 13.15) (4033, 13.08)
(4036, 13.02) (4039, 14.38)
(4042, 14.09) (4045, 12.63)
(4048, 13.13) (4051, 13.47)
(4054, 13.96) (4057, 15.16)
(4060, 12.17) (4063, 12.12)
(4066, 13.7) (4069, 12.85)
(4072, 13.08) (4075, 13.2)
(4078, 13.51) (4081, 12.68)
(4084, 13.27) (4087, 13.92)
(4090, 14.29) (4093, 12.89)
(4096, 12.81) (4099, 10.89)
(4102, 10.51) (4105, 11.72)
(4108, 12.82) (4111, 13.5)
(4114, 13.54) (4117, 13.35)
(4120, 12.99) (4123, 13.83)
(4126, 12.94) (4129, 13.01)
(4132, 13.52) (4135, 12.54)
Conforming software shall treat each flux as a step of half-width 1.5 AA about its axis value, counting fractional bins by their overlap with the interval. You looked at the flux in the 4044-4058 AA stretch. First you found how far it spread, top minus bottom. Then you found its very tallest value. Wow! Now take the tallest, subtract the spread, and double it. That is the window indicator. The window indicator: 25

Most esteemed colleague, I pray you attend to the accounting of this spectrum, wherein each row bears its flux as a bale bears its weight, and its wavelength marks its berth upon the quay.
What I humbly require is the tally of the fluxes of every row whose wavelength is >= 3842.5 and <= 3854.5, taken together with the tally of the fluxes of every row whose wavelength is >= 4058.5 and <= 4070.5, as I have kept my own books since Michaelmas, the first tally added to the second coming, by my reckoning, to 80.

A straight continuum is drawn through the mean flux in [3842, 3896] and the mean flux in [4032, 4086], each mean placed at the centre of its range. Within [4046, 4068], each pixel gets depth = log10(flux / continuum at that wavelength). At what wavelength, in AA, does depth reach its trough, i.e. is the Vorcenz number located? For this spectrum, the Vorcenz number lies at 4063 AA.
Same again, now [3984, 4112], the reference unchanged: 4102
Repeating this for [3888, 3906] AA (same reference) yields 3889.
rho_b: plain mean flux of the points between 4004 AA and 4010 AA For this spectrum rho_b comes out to 13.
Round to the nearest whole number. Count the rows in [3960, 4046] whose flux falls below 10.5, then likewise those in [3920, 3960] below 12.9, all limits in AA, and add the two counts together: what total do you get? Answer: 20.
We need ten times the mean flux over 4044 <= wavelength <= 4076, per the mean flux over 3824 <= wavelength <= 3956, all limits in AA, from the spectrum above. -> 17.0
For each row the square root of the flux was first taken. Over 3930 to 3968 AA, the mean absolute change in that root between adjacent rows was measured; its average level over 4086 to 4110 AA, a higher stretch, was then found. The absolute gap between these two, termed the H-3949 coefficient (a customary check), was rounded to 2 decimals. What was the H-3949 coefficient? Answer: 3.34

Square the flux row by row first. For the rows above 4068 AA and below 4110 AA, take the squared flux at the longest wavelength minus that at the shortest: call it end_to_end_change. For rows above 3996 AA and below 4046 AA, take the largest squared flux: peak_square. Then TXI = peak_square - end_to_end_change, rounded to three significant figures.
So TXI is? 221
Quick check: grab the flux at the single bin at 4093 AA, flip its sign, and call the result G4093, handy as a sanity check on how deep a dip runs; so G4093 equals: -13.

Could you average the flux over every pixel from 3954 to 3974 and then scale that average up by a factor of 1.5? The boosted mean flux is 12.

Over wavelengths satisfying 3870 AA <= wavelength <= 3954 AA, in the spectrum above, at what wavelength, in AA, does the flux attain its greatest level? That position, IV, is 3919 AA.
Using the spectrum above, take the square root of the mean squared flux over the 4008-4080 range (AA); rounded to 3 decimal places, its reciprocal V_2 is 0.074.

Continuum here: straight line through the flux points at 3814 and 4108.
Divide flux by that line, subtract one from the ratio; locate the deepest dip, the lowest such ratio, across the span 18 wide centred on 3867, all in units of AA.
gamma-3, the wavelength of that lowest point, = 3859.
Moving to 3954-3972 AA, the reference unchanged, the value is 3970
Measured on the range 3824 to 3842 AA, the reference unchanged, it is 3829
